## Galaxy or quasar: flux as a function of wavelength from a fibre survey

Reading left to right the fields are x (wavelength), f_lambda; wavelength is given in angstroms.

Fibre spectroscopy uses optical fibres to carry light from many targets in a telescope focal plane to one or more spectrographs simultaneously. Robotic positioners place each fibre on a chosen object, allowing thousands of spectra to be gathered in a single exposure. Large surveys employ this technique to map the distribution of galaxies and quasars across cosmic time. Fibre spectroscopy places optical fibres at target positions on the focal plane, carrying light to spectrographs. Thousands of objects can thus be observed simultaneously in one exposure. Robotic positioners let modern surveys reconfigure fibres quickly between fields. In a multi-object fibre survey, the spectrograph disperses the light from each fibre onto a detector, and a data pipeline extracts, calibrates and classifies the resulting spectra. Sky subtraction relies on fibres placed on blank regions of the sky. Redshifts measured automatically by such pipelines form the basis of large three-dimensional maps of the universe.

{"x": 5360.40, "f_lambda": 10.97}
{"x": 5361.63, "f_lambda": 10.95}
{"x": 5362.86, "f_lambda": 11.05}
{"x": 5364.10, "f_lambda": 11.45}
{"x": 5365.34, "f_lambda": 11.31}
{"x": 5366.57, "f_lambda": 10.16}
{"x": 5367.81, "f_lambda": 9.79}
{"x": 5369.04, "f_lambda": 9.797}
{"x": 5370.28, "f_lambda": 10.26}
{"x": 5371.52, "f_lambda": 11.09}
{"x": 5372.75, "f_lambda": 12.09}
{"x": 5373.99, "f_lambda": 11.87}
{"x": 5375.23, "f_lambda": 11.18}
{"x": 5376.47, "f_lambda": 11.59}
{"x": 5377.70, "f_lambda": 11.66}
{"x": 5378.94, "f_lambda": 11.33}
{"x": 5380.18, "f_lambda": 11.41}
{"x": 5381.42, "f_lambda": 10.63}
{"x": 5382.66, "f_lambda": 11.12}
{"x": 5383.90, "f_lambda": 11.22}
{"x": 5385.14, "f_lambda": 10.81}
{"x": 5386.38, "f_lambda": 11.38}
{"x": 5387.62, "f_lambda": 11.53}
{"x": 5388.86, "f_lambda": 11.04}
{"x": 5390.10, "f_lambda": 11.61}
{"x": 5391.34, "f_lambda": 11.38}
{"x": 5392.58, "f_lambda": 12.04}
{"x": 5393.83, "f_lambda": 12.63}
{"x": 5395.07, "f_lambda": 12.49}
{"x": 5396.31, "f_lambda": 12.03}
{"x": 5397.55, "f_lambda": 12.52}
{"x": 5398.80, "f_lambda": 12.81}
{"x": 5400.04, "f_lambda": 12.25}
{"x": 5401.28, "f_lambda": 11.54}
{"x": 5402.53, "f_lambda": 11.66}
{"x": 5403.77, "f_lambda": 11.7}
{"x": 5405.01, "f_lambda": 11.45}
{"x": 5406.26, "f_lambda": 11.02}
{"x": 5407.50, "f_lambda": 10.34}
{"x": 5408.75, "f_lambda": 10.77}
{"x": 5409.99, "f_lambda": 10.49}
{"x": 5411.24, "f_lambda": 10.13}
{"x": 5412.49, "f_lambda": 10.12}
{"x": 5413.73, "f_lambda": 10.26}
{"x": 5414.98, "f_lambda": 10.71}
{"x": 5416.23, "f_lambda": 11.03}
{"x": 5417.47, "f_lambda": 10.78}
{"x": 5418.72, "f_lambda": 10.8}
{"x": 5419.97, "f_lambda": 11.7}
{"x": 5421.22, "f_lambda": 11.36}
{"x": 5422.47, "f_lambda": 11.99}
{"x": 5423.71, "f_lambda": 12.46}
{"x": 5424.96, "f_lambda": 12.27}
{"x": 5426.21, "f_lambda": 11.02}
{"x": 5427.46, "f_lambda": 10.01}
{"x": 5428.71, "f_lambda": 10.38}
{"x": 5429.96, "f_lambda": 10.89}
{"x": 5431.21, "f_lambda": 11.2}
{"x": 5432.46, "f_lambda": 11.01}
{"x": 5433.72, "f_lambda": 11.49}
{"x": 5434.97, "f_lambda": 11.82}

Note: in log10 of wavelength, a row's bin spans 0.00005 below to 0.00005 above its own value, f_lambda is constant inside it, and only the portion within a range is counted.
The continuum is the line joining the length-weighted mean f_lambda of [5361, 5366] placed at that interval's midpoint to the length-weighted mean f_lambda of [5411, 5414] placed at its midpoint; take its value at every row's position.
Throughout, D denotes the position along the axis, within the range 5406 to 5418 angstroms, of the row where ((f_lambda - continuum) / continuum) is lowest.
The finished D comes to 5411.24 angstroms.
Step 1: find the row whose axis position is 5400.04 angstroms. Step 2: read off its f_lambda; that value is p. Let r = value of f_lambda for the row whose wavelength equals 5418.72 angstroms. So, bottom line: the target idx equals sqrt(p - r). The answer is 1.2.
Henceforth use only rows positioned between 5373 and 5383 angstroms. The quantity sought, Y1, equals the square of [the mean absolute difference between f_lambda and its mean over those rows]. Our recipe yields 0.08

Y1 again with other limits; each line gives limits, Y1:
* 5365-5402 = 0.34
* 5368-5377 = 0.41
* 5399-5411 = 0.28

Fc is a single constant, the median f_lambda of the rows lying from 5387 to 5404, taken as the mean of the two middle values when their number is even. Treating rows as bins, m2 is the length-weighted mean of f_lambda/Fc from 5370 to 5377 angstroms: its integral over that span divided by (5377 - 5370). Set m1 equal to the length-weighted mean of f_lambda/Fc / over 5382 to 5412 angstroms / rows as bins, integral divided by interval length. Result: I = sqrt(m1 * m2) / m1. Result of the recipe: 1.00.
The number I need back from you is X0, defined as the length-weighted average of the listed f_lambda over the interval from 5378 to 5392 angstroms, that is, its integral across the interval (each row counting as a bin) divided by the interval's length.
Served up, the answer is 11.2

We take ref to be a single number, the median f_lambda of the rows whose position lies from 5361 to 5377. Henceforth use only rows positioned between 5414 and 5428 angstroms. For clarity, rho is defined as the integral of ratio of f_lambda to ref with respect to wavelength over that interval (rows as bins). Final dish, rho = 14.2 angstroms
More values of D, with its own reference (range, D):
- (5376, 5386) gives 5381.42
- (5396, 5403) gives 5401.28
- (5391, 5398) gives 5391.34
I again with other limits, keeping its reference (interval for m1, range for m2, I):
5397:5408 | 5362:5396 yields 0.98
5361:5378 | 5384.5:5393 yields 1.02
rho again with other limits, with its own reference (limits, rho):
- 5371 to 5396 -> 26.0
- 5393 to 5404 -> 12.1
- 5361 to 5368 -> 6.8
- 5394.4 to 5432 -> 38.2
